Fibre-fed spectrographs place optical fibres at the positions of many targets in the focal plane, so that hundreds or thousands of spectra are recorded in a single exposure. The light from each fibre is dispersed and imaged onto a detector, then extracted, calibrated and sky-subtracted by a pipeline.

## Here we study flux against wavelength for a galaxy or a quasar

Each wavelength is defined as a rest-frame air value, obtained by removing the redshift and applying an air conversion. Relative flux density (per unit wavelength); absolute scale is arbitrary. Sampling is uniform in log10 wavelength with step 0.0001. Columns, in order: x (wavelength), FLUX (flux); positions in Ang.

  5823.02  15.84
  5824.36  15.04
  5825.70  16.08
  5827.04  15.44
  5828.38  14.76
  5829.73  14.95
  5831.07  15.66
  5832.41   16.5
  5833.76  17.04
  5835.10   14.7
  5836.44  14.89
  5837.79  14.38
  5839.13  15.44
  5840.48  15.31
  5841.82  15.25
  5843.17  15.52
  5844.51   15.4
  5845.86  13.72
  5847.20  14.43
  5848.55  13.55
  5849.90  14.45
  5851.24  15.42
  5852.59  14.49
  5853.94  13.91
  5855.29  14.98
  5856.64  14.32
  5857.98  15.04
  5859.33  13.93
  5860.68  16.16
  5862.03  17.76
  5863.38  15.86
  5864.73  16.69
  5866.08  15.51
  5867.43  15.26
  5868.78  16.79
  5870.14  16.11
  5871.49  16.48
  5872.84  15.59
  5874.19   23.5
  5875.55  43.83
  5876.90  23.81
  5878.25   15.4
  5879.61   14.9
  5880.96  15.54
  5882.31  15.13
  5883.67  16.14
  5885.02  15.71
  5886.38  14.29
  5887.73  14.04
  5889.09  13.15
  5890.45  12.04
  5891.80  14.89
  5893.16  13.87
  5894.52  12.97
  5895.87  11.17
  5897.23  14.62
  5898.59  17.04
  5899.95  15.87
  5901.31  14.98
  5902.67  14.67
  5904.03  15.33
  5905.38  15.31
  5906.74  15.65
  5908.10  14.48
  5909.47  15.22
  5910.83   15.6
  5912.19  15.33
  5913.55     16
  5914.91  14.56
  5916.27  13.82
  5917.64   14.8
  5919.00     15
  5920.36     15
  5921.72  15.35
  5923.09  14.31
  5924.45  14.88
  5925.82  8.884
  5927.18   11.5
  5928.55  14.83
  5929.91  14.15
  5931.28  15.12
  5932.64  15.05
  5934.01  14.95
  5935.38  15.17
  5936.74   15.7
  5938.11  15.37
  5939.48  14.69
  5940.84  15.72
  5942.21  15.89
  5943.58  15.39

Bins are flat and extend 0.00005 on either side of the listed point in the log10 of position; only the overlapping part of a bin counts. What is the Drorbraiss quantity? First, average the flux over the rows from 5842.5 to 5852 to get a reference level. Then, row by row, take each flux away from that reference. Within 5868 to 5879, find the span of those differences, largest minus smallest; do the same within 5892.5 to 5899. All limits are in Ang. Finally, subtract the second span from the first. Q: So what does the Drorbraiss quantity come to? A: 22.6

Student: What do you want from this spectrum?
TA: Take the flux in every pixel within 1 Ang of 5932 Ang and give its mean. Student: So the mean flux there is 15.1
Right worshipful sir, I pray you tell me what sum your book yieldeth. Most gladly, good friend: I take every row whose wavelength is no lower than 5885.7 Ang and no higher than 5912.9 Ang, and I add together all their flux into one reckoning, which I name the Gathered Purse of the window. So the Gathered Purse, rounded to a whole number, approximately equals 291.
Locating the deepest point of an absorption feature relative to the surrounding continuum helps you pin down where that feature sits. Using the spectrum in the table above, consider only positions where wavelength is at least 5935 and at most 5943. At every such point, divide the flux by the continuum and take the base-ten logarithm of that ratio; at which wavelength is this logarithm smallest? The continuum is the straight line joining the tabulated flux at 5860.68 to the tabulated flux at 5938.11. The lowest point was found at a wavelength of 5939.48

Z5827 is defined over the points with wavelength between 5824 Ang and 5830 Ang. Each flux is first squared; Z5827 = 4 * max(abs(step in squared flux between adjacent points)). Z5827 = 129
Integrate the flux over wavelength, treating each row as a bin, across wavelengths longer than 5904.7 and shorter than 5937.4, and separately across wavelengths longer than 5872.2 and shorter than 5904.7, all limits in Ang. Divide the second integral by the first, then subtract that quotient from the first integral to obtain 477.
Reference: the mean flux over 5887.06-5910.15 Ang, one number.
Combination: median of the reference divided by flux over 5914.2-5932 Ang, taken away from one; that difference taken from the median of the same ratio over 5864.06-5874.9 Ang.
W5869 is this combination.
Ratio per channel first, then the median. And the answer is 0.86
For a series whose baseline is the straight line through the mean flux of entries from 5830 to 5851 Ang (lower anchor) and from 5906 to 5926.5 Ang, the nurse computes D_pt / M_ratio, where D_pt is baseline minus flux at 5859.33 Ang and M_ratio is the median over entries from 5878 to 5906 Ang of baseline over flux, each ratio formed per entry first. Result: 1.0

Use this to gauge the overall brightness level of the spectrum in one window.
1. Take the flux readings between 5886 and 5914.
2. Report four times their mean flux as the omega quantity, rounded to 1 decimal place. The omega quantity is 58.4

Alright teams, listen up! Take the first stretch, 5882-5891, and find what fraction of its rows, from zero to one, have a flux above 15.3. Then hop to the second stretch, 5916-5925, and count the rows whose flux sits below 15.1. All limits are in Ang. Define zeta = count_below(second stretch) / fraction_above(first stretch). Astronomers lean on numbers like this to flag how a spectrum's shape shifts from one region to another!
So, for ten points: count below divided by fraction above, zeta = 21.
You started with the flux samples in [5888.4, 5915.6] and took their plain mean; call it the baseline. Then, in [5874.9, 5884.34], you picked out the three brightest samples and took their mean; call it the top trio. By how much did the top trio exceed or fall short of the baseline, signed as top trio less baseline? 13.3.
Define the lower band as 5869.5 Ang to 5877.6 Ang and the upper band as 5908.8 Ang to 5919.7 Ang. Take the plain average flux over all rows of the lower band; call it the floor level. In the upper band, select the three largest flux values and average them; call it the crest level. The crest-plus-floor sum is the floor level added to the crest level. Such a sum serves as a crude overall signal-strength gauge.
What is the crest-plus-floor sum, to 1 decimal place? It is 38.9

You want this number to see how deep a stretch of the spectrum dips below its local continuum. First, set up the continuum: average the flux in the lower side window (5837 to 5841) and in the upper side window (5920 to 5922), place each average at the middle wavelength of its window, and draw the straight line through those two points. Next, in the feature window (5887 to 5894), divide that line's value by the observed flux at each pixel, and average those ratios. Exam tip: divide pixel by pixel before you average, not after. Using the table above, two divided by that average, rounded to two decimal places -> 1.79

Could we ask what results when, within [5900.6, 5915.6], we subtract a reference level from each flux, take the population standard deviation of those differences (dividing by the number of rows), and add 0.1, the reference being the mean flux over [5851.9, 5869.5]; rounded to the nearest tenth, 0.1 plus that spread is 0.6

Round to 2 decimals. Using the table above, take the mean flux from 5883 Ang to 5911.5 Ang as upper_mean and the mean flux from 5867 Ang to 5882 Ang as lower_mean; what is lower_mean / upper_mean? 1.35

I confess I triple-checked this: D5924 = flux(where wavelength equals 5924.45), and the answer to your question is 14.88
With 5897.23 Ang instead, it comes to 14.62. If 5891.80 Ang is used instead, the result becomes 14.89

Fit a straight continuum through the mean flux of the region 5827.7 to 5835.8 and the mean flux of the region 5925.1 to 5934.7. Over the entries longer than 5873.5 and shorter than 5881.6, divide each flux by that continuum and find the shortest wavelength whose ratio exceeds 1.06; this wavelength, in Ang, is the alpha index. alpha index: 5874.19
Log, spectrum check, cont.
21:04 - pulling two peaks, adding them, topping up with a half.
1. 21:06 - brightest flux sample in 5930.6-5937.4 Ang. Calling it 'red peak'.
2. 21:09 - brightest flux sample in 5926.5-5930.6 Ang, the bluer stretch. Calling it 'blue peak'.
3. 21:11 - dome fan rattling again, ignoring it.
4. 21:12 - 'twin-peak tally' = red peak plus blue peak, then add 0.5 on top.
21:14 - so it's 31.0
